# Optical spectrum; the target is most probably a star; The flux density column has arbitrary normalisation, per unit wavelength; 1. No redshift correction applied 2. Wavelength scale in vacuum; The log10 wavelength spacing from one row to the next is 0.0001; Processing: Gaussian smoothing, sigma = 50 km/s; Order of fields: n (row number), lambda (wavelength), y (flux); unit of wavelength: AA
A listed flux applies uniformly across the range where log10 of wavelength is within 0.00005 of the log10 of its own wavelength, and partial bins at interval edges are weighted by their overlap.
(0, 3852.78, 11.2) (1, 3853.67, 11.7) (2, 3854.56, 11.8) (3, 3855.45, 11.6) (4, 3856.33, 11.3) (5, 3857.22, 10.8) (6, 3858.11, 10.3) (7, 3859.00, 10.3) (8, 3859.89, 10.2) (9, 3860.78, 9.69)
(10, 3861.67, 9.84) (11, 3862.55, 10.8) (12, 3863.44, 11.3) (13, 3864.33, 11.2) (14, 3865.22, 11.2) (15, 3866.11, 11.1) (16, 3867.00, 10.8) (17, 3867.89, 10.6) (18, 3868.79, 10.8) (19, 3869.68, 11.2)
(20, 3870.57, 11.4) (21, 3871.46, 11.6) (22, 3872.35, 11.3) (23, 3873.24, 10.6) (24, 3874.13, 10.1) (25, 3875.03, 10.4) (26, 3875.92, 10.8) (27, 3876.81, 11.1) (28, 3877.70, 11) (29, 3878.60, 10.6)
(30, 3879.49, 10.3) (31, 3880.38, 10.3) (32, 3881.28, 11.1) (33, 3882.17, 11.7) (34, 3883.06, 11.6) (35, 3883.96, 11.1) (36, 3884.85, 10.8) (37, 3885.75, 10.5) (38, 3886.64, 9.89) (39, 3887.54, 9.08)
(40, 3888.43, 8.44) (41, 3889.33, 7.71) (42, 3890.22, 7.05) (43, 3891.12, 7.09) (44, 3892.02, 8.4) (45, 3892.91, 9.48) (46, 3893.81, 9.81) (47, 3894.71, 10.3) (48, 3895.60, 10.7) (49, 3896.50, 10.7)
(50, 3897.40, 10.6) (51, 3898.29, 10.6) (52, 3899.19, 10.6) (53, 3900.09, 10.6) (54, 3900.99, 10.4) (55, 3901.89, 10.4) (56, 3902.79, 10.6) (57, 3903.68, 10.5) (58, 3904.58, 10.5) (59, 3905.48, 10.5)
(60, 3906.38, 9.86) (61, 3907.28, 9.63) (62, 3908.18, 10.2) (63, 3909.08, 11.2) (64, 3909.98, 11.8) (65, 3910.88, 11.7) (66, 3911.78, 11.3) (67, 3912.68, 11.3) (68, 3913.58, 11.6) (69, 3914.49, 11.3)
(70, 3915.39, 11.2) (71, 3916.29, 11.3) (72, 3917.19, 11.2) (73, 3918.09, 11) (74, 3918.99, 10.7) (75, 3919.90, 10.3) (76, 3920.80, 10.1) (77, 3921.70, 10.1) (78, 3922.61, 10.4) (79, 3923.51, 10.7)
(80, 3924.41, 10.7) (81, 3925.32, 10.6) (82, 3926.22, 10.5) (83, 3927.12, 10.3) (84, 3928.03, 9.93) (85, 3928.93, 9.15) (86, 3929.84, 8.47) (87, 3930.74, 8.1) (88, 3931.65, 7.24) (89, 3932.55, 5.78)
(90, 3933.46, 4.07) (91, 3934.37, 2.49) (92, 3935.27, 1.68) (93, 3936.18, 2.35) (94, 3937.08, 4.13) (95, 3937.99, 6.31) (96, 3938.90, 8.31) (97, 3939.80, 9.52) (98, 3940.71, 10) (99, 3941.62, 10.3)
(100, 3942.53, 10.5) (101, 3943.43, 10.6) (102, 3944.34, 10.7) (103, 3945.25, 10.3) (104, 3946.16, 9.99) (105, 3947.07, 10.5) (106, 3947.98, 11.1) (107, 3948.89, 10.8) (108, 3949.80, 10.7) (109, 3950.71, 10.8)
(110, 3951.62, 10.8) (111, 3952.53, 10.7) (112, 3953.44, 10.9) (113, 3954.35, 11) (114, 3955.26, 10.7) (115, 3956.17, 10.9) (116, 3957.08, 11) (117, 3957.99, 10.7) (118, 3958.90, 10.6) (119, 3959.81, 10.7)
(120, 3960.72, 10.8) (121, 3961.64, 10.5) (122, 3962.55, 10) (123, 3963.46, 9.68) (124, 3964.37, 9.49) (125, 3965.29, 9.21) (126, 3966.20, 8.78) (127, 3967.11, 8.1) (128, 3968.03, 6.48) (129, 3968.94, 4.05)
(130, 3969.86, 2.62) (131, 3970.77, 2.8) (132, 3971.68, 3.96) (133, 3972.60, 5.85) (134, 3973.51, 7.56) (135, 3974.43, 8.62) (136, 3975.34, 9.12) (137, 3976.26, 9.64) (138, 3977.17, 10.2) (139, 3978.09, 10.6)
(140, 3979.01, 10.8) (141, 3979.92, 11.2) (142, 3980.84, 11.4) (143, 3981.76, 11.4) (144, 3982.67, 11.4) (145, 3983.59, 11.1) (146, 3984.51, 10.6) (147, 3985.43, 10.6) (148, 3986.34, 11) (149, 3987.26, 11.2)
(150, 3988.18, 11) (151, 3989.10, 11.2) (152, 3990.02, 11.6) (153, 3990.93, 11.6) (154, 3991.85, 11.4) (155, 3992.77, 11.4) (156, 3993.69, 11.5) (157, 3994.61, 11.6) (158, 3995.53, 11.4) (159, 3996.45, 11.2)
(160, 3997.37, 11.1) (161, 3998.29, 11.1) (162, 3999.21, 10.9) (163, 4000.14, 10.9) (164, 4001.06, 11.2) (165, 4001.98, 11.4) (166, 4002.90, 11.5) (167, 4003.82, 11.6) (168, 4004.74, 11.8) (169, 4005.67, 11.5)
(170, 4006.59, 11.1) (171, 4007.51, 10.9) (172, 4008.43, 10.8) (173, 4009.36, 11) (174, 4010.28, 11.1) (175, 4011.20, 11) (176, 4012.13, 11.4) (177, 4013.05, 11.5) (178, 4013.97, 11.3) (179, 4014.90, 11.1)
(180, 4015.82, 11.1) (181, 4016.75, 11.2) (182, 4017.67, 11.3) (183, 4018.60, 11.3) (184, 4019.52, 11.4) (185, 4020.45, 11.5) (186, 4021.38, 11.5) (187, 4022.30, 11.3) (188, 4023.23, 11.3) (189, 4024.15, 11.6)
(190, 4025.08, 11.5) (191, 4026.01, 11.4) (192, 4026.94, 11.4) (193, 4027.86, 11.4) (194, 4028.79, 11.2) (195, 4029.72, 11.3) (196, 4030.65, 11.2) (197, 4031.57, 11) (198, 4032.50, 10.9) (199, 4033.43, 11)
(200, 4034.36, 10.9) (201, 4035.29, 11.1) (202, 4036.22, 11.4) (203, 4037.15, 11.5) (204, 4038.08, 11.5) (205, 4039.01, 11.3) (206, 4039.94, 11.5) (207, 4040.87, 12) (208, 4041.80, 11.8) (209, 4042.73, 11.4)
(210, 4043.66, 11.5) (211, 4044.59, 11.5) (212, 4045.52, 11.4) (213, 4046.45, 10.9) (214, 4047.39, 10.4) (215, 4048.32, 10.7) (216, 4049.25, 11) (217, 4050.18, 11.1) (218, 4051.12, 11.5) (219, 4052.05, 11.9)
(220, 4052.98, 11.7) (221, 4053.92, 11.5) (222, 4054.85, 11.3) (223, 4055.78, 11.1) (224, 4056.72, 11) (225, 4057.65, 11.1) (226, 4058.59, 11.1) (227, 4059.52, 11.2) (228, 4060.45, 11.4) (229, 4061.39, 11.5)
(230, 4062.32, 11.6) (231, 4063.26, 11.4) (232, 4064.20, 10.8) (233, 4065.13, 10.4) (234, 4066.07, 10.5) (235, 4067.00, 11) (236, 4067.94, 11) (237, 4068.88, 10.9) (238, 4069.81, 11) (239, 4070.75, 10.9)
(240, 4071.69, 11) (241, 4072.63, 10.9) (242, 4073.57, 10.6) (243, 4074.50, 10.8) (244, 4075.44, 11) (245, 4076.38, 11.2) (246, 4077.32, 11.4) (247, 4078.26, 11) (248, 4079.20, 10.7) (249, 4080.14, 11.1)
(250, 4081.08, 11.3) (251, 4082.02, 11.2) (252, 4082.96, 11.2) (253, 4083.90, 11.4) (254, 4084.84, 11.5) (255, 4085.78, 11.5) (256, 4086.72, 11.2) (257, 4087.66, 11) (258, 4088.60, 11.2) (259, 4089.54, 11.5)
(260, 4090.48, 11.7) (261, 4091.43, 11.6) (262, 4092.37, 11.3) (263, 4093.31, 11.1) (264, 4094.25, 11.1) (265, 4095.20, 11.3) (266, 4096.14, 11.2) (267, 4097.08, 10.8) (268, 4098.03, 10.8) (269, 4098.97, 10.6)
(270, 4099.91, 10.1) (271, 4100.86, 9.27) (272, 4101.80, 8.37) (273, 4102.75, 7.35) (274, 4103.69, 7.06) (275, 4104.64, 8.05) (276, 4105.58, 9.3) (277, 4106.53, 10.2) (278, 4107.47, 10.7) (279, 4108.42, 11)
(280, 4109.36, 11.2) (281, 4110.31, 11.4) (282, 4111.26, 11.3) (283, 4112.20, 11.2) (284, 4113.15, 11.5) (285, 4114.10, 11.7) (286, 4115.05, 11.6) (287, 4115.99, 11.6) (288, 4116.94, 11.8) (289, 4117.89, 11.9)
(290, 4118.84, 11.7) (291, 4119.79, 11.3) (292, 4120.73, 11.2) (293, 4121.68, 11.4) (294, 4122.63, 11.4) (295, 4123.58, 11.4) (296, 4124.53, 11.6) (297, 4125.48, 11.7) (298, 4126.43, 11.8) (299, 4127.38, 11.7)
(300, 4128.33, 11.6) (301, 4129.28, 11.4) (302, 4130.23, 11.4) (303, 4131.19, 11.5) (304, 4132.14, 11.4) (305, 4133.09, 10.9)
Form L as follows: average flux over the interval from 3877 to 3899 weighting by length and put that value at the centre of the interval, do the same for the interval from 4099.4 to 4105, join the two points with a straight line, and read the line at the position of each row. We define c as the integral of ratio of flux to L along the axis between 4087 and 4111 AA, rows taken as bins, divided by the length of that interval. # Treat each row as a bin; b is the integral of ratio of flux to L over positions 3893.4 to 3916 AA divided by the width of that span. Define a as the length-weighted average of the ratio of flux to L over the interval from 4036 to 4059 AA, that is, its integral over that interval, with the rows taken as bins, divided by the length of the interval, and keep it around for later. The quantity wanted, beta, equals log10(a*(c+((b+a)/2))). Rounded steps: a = 1.29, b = 1.09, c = 1.23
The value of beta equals 0.494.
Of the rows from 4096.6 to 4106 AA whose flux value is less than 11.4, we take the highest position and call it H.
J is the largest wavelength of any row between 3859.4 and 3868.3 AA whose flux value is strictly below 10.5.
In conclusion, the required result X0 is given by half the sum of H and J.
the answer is 3983.6 AA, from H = 4105.58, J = 3861.67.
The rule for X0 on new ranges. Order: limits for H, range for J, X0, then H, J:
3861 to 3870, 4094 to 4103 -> 3986.2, 3869.68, 4102.75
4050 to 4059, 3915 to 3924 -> 3990.6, 4058.59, 3922.61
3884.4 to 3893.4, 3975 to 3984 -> 3935.0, 3892.91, 3977.17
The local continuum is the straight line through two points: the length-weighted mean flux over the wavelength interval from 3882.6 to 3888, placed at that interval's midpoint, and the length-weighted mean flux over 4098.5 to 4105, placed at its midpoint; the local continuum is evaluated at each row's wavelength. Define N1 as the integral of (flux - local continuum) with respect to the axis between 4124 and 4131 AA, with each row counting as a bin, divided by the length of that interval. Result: 3.1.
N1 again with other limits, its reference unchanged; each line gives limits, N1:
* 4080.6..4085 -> 2.5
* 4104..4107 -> 0.4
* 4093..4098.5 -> 2.3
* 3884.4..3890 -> -1.2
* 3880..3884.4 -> 0.7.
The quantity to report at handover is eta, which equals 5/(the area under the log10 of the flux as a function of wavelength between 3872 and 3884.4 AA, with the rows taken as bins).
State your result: 0.4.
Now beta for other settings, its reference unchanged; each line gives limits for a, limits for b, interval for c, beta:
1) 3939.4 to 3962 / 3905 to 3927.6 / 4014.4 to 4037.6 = 0.422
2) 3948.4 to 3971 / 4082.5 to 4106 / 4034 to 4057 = 0.377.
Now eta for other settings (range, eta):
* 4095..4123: 0.2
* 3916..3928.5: 0.4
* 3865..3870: 1.0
